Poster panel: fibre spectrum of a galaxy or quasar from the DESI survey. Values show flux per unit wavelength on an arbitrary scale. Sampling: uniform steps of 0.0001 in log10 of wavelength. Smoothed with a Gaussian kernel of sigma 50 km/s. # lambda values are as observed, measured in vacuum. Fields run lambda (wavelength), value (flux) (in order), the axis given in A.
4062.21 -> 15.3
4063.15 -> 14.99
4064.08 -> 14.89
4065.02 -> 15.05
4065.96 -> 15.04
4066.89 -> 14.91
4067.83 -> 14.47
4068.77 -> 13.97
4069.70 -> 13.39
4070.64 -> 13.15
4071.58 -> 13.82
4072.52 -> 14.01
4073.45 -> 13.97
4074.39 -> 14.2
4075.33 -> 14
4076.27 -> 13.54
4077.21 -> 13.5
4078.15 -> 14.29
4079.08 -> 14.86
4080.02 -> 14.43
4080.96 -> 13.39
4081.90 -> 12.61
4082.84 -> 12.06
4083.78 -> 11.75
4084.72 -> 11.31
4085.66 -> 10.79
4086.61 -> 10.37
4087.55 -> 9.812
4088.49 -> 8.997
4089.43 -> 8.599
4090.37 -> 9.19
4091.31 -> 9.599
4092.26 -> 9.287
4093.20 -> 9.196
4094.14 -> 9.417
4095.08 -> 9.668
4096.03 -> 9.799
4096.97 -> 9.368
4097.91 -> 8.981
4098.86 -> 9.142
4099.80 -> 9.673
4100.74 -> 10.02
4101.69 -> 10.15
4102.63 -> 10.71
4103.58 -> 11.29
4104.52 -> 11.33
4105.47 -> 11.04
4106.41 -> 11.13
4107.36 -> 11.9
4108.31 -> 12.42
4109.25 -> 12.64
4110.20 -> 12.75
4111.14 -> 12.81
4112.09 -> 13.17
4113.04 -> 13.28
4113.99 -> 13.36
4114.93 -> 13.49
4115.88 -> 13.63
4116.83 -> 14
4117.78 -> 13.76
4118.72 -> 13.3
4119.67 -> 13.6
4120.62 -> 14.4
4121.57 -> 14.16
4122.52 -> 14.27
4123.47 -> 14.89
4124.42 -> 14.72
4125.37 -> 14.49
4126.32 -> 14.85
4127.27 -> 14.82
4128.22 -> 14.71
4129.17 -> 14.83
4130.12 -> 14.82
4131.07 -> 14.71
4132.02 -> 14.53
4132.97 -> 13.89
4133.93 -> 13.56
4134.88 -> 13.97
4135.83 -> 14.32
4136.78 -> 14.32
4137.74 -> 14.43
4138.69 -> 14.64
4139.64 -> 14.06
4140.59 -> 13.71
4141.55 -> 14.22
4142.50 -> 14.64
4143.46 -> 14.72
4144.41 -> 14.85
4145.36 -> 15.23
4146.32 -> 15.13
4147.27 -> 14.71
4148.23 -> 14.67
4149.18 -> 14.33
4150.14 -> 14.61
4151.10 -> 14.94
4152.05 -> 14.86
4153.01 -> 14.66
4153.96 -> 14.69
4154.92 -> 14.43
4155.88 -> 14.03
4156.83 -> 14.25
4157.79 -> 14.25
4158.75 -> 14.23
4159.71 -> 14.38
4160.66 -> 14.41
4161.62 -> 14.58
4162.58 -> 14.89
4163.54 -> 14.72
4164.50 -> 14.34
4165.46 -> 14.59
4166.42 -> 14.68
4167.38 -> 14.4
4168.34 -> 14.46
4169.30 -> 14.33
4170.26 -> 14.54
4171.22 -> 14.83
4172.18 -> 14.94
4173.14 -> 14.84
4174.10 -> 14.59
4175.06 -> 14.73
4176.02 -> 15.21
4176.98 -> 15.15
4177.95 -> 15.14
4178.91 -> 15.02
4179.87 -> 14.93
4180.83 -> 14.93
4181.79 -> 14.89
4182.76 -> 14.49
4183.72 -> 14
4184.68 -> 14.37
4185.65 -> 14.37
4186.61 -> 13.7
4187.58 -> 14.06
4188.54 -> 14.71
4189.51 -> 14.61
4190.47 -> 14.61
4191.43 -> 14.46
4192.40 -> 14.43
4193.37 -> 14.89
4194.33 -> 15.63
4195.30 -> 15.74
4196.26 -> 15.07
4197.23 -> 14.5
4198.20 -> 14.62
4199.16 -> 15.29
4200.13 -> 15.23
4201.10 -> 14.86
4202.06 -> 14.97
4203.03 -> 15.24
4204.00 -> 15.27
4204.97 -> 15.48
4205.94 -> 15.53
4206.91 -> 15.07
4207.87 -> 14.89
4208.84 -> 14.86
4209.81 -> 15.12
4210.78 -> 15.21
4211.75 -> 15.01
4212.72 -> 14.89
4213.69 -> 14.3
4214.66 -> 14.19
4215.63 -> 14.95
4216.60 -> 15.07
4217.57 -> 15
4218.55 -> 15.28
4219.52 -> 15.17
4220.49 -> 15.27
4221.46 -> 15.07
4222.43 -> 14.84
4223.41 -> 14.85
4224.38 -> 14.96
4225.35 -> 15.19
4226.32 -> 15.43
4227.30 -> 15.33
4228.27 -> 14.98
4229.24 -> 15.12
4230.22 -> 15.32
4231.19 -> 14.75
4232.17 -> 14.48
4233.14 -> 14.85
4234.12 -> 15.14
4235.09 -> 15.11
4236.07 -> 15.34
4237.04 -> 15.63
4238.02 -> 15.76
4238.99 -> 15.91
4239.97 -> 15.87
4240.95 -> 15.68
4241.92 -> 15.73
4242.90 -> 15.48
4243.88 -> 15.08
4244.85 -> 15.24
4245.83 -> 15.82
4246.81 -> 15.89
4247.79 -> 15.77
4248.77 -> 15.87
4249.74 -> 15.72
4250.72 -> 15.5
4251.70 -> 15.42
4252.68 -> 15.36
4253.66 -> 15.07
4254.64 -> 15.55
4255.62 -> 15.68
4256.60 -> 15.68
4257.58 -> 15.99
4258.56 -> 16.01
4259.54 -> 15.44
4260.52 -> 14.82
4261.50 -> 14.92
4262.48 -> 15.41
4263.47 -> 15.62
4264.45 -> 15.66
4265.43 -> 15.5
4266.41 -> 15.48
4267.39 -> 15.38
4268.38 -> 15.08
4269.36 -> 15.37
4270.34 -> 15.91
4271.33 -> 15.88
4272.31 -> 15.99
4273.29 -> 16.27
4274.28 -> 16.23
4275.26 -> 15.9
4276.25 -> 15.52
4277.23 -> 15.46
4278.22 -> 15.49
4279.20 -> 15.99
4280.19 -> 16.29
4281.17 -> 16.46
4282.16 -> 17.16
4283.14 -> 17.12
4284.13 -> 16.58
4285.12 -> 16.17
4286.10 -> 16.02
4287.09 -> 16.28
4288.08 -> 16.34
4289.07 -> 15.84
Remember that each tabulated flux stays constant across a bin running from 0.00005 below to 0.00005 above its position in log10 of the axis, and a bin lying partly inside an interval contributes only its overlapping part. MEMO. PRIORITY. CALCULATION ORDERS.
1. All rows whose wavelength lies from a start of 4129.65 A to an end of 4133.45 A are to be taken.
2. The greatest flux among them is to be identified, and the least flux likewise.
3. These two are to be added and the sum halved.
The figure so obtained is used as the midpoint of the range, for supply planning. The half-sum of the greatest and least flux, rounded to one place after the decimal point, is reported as 14.4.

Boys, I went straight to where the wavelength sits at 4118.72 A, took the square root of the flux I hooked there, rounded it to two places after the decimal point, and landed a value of 3.65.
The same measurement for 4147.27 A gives 3.84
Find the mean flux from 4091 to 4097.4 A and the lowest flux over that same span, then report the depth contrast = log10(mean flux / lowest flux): 0.013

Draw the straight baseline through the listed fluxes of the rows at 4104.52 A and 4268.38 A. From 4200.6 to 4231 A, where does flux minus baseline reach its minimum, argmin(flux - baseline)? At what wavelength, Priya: 4214.66 A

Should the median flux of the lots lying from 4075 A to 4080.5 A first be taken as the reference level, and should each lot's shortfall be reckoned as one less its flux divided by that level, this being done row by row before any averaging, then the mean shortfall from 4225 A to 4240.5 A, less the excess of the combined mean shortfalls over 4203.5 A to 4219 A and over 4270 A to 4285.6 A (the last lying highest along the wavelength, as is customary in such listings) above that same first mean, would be 0.045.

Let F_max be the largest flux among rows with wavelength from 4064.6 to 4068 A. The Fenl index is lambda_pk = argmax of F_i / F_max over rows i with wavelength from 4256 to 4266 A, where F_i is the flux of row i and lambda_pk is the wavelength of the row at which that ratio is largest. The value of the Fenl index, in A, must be 4258.56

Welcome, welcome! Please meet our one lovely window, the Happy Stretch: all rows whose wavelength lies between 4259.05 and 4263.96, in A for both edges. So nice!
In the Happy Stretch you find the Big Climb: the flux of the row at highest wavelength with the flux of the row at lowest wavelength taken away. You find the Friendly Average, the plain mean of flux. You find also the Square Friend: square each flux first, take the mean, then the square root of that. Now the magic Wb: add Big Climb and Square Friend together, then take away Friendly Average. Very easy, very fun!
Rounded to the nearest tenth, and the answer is 0.2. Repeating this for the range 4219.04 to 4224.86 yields -0.2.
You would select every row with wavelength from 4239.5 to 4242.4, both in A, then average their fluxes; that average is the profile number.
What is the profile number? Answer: 15.8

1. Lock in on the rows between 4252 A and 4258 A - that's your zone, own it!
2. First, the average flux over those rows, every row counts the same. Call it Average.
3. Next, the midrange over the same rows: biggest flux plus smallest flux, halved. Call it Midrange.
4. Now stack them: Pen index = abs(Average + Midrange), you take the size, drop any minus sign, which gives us 31.1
